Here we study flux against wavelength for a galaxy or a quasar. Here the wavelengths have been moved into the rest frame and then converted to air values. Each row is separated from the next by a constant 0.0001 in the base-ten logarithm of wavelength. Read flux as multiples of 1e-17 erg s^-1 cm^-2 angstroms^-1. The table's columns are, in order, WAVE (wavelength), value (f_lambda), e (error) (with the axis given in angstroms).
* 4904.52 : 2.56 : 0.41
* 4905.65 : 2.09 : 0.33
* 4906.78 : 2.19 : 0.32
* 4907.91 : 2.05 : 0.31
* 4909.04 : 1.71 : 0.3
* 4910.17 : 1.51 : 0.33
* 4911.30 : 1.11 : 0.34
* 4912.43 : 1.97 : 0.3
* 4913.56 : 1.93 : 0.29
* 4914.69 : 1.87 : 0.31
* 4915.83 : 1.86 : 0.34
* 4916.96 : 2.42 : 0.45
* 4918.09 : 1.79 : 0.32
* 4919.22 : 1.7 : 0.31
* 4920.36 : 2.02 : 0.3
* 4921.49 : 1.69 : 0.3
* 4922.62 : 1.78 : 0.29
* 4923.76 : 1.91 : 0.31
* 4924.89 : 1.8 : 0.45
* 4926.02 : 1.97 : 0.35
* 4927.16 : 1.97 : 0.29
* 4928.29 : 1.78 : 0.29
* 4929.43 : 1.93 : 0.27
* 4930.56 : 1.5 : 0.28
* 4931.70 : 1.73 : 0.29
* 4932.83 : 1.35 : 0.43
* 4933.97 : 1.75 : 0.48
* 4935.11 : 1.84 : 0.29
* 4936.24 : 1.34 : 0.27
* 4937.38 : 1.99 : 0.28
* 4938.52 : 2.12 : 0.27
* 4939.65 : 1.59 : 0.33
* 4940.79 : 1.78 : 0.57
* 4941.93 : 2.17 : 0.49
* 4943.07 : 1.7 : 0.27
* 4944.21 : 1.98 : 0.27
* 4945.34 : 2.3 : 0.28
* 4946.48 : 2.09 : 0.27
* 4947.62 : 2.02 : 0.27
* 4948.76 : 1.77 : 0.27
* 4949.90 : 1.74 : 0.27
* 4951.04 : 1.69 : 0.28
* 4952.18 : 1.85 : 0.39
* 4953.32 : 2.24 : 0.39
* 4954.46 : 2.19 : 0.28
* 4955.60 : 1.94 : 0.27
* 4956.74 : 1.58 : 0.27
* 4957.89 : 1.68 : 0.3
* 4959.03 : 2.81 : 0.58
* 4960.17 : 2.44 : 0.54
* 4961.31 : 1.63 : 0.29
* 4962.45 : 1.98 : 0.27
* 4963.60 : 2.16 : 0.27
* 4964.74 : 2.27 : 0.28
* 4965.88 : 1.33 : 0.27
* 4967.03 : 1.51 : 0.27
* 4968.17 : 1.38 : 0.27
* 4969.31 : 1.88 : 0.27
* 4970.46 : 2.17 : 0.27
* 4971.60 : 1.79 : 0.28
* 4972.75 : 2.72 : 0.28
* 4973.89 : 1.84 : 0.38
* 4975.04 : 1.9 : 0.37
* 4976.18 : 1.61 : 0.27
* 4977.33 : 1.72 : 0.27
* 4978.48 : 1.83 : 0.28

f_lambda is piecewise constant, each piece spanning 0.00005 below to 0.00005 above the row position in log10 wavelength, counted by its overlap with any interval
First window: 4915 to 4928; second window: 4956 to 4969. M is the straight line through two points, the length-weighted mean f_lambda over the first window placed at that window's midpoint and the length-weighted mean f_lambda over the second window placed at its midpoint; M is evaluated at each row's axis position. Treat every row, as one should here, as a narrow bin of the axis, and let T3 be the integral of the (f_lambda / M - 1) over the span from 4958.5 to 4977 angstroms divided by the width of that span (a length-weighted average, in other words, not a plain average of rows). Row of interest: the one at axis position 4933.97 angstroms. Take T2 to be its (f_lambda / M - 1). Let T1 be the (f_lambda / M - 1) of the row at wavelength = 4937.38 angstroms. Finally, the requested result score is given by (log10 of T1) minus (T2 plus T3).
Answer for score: -1.3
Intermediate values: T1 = 0.05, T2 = -0.08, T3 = 0.037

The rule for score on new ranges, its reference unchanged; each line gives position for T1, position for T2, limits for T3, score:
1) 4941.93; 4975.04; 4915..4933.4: -0.8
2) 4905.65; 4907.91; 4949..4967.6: -1.1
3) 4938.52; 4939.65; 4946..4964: -0.8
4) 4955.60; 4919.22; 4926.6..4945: -1.4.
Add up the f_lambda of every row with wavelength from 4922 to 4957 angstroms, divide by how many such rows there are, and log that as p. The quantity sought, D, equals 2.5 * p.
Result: 4.63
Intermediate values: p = 1.851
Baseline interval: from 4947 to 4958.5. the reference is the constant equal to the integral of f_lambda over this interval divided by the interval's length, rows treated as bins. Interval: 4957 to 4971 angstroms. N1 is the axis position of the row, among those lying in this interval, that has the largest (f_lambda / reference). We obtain 4959.03 angstroms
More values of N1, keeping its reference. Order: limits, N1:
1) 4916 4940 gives 4916.96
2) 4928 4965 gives 4959.03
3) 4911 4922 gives 4916.96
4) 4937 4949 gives 4945.34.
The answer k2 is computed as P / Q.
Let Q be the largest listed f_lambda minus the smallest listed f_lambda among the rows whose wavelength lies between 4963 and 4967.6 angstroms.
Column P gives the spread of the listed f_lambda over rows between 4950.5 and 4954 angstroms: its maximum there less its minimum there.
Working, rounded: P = 0.55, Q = 0.94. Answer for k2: 0.59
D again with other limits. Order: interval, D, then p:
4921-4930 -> 4.63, 1.854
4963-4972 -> 4.53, 1.811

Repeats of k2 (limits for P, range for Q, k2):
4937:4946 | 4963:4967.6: 0.76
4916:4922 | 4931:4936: 1.49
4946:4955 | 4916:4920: 0.76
